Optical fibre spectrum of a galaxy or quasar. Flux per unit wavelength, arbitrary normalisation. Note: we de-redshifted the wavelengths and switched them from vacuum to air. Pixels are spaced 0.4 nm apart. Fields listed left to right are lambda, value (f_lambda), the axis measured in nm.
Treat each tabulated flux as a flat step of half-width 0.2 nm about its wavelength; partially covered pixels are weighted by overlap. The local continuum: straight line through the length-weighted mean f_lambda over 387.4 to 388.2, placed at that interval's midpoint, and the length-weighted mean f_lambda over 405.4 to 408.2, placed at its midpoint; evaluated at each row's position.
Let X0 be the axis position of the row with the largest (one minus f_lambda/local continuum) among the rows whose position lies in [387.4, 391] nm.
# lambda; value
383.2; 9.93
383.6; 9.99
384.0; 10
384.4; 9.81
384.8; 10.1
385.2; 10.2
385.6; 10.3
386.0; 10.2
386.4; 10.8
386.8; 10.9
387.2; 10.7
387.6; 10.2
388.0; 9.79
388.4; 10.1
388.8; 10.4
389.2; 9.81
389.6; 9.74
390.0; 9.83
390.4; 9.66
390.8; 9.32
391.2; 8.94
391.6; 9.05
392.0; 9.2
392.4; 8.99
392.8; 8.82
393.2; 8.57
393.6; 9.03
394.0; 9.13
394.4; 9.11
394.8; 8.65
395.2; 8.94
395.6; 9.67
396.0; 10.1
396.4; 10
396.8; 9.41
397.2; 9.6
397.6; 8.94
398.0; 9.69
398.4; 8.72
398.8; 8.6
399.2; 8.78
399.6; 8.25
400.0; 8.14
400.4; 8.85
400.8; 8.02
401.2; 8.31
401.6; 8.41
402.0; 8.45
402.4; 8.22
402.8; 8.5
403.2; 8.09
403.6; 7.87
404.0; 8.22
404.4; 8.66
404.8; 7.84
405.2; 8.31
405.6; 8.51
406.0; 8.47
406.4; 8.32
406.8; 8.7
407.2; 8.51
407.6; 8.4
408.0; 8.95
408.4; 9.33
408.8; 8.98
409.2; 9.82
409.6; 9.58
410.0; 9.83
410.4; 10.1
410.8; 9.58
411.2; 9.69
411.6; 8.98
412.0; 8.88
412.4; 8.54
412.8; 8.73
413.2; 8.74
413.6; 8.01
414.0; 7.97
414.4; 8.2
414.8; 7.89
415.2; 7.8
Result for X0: 390.8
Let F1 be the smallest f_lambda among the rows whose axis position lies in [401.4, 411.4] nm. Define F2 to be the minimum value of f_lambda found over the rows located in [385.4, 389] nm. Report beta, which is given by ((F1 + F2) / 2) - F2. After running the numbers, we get -1.0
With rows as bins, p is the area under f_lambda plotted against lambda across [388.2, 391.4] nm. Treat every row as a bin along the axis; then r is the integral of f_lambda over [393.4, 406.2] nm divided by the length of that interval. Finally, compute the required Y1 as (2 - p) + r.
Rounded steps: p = 31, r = 8.7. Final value -20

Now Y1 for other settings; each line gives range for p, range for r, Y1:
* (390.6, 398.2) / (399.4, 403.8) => -60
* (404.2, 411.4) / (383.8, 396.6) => -53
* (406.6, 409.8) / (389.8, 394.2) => -18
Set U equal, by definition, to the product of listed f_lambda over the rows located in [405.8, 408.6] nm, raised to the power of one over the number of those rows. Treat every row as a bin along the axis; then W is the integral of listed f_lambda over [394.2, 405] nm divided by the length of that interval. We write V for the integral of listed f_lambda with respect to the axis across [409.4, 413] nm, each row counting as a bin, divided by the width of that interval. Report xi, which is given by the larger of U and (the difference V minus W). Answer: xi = 8.66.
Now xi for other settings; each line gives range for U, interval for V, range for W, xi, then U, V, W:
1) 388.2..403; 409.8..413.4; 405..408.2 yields 9.06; 9.06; 9.23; 8.5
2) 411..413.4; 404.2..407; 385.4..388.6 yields 8.92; 8.92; 8.40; 10.4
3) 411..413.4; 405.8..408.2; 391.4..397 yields 8.92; 8.92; 8.56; 9.2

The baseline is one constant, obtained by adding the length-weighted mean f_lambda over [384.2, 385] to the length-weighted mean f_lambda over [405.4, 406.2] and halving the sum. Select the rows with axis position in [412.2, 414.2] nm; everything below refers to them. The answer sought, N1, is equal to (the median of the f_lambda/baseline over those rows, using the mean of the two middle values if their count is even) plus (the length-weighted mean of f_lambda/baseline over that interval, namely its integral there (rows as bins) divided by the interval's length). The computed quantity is 1.8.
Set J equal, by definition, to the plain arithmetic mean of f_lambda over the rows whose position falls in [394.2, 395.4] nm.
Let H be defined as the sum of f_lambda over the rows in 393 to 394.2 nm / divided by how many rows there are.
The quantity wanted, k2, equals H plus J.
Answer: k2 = 17.81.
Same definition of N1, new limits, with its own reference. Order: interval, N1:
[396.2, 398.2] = 2.1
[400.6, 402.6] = 1.8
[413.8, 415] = 1.7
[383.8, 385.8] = 2.2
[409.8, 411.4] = 2.1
